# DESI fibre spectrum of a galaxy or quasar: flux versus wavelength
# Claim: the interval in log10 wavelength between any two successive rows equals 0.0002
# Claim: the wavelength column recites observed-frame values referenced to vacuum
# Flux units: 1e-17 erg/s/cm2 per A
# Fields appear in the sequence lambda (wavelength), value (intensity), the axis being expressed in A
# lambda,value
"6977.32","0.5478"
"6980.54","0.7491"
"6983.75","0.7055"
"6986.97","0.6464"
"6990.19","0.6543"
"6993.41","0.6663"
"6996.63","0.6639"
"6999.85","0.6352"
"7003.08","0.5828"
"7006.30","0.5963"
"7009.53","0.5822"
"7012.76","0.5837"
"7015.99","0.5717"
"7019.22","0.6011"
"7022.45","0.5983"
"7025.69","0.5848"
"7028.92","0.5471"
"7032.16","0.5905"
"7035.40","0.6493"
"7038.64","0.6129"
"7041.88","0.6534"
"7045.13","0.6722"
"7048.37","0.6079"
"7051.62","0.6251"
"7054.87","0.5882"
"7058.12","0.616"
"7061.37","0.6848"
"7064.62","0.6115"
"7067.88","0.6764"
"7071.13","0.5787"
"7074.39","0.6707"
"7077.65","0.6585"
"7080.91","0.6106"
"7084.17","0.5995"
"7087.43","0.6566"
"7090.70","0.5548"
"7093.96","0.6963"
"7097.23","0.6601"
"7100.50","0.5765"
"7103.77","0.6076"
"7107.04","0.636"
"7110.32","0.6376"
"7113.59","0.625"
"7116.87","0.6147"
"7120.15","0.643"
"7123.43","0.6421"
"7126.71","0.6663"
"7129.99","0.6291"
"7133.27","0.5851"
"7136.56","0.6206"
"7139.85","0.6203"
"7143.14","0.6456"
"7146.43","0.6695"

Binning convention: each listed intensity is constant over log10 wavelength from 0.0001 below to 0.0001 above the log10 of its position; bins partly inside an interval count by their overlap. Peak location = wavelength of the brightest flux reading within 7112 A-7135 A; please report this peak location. 7126.71 A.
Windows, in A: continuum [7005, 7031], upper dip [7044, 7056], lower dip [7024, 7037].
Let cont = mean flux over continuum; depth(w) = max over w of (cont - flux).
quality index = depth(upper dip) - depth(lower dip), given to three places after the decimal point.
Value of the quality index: -0.041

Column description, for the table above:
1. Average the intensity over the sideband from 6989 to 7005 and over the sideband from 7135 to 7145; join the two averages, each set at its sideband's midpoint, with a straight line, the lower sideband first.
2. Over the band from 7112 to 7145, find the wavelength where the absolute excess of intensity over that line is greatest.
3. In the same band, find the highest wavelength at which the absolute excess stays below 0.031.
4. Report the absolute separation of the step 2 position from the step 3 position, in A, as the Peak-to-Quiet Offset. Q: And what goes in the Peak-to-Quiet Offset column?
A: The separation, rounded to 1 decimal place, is 9.9 A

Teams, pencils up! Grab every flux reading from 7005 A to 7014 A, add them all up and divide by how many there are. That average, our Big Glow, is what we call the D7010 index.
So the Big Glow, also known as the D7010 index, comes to 0.587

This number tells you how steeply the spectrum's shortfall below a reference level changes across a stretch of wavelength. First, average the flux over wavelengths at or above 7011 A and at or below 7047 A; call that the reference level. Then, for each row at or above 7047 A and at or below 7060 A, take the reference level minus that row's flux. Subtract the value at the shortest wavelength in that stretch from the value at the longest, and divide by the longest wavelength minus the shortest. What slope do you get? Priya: -0.0008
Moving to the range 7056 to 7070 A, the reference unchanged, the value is -0.0062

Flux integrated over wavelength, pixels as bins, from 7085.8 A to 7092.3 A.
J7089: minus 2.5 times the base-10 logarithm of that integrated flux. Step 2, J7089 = -1.49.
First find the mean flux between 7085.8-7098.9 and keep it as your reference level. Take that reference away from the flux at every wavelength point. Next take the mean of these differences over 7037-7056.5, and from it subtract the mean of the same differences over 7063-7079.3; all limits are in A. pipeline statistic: -0.013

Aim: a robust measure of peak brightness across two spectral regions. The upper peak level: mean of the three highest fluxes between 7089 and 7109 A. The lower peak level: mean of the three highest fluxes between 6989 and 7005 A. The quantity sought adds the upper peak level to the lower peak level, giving 1.33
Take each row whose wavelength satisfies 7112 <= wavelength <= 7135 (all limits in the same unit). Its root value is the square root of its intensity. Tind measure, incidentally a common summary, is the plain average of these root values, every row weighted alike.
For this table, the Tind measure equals 0.793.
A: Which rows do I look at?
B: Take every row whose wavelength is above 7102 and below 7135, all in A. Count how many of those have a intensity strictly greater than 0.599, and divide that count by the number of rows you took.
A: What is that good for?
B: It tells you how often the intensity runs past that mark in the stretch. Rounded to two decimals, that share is 0.90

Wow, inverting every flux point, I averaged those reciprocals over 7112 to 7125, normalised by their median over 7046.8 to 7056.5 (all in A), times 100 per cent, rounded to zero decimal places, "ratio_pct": 96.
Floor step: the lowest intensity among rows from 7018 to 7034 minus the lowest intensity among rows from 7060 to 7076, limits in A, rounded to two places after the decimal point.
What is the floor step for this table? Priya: -0.03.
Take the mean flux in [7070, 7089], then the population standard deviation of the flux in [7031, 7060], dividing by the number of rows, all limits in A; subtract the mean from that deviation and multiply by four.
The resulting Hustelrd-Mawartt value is -2.41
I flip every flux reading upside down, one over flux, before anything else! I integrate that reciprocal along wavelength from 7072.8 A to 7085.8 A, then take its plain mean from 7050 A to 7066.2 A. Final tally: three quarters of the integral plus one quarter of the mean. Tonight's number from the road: 15.8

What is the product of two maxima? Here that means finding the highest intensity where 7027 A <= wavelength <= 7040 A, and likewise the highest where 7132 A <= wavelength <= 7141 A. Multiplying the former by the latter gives 0.40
